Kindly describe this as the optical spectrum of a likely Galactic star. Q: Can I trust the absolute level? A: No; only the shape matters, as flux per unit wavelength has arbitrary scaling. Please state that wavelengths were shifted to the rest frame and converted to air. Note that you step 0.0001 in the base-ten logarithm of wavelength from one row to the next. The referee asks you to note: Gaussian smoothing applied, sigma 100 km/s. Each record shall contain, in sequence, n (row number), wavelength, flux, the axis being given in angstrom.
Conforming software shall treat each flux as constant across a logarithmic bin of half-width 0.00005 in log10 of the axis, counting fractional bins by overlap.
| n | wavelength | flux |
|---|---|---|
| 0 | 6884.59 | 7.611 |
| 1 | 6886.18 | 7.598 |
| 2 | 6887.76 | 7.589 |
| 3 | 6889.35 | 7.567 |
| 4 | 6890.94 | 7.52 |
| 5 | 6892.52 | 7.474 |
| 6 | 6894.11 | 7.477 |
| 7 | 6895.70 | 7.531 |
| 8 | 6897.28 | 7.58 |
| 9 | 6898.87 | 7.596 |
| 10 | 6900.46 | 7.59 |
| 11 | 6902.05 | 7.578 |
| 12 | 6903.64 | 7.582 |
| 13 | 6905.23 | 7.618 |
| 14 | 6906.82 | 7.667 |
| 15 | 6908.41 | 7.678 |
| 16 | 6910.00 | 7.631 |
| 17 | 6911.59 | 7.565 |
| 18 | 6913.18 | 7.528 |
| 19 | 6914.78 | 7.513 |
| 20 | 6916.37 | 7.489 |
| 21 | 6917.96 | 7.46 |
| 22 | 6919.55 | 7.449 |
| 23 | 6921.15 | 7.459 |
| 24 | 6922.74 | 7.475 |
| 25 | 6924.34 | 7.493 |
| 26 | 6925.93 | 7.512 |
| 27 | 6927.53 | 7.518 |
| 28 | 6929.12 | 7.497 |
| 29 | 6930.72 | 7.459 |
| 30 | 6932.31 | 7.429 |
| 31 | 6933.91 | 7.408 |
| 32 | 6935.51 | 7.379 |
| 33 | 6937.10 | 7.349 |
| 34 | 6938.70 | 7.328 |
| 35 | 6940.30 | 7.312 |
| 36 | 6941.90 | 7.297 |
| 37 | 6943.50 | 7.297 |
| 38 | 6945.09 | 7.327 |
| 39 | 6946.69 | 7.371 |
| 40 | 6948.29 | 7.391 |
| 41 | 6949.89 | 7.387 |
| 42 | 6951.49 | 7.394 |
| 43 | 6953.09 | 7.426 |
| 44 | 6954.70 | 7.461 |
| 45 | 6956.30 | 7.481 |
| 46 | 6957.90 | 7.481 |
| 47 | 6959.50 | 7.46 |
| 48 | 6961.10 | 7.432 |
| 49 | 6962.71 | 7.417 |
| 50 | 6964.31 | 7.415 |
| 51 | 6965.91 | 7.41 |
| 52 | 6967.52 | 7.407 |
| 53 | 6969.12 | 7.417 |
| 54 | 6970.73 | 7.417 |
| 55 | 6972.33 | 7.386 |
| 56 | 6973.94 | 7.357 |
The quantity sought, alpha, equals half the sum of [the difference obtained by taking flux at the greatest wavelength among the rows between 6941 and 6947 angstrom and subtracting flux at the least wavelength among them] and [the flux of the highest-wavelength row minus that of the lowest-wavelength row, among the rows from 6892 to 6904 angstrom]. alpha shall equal 0.09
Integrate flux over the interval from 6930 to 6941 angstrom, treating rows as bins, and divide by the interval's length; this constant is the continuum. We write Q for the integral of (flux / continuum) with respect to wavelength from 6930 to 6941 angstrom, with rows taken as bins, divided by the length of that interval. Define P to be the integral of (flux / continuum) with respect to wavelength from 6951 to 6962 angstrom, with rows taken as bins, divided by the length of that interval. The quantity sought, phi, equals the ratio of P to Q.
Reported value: 1.01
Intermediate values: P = 1.01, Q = 1.000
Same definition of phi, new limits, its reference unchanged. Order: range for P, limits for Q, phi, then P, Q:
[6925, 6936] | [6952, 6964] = 1.00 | 1.01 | 1.009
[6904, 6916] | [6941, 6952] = 1.03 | 1.03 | 0.996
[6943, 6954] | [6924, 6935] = 0.99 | 1.00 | 1.012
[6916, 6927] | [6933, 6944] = 1.02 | 1.01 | 0.994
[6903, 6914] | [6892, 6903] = 1.01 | 1.03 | 1.022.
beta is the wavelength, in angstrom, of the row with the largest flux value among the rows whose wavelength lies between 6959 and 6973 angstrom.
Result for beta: 6959.50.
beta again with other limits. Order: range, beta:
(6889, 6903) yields 6898.87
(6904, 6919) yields 6908.41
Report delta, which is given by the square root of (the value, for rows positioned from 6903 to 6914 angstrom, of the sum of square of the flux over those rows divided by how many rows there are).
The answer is 7.61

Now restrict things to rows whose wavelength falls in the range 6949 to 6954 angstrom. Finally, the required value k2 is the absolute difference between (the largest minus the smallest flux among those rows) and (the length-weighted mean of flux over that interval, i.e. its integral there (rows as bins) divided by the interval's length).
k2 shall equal 7.35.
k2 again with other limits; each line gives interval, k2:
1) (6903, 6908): 7.54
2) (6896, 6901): 7.57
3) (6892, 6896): 7.42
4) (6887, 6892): 7.48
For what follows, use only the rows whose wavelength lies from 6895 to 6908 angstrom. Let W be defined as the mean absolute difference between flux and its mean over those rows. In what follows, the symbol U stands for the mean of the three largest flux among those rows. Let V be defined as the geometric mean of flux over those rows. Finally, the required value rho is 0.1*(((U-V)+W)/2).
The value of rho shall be 0.0030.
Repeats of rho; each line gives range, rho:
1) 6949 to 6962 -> 0.0032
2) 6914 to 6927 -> 0.0023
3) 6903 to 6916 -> 0.0056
